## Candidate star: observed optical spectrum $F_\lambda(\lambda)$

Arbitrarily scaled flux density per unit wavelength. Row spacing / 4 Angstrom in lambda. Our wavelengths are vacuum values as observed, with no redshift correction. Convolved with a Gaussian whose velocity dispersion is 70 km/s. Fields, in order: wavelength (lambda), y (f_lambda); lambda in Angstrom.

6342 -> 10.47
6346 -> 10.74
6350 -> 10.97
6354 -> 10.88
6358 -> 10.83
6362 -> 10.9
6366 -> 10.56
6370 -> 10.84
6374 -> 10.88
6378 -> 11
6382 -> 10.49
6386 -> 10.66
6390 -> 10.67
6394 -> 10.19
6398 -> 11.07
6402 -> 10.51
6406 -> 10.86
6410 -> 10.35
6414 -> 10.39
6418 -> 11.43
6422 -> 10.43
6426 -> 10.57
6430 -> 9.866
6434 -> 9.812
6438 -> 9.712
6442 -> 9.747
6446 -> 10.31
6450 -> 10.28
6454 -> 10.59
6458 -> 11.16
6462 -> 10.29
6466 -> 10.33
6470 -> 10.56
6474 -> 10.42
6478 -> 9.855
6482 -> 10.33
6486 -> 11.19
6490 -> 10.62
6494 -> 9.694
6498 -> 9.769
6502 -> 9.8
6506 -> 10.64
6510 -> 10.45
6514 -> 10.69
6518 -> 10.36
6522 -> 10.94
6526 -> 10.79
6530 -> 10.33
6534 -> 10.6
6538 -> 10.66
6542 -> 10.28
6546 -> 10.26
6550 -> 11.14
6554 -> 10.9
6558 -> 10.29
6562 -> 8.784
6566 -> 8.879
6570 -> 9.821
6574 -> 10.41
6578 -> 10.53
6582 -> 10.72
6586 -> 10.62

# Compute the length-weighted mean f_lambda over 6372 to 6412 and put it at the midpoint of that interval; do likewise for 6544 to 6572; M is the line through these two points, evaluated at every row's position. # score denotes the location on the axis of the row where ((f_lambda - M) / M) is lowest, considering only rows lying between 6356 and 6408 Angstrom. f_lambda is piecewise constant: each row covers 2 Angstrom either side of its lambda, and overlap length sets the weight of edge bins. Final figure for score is 6394 Angstrom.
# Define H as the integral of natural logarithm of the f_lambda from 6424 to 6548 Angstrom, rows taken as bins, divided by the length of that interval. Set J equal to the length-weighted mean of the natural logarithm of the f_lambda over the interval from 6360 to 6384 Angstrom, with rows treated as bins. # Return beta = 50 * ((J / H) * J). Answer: 121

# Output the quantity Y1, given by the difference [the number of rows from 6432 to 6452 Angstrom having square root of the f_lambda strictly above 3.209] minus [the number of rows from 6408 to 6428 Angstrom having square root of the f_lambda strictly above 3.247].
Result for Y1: -1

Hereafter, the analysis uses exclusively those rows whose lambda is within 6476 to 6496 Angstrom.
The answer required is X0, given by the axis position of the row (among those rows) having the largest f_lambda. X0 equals 6486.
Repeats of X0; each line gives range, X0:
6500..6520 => 6514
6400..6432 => 6418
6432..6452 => 6446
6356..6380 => 6378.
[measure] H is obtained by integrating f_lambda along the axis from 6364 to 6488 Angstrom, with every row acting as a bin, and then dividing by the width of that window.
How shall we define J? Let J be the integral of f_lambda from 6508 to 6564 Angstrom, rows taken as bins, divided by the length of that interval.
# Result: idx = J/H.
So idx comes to 1.00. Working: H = 10.5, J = 10.5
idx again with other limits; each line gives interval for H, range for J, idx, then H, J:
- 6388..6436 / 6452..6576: 0.98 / 10.5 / 10.3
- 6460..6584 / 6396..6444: 1.01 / 10.3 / 10.4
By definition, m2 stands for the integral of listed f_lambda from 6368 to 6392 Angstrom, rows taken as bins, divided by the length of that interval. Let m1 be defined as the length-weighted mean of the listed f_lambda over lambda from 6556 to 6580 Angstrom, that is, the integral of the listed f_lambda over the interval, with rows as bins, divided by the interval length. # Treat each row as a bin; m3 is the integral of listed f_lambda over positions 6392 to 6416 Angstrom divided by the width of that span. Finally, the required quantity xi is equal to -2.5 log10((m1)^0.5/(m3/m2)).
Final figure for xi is -1.258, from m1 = 9.8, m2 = 10.8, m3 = 10.6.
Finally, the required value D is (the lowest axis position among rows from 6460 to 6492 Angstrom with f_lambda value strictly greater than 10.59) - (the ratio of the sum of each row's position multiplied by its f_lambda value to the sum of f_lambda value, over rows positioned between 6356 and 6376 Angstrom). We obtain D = 120.0 Angstrom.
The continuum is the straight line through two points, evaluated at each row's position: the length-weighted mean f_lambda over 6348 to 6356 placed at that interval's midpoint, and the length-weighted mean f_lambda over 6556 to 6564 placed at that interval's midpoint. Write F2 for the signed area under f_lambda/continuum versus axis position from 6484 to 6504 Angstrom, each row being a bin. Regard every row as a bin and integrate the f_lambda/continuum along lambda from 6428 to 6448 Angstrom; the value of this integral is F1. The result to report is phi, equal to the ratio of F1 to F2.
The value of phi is 0.93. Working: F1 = 19.1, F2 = 20.5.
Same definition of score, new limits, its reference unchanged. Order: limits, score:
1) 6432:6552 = 6438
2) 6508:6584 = 6562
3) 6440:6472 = 6442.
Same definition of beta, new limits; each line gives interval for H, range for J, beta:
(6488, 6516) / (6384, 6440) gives 118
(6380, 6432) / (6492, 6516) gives 114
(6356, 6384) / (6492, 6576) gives 114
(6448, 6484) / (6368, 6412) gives 120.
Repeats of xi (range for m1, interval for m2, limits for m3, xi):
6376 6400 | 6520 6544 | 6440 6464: -1.307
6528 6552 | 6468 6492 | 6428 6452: -1.336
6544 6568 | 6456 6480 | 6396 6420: -1.218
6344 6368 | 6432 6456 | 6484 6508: -1.270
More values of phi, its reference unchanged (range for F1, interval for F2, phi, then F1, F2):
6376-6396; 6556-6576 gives 0.98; 19.8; 20.3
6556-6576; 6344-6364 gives 1.02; 20.3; 19.9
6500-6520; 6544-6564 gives 0.98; 21.0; 21.5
